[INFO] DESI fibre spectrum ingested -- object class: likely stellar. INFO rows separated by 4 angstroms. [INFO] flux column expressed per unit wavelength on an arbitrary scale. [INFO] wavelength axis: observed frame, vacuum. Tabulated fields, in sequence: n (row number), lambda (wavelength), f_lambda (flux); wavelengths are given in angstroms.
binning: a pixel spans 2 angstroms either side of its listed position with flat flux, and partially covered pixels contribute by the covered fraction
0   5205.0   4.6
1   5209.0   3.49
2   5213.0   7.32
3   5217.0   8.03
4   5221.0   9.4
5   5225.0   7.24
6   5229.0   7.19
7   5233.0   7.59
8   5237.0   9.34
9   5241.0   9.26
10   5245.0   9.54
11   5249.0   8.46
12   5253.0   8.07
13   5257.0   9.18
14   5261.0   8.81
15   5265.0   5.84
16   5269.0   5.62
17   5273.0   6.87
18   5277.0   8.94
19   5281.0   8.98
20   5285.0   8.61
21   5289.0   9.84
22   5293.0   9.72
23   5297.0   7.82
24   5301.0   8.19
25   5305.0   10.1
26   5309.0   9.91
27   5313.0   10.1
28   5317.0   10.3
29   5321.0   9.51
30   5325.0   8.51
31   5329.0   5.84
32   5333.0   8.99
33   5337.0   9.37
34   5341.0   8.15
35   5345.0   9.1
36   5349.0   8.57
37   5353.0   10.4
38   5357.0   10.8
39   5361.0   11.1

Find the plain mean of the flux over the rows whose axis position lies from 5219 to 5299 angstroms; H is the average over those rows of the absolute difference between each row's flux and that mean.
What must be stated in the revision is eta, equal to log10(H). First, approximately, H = 1.03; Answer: 0.01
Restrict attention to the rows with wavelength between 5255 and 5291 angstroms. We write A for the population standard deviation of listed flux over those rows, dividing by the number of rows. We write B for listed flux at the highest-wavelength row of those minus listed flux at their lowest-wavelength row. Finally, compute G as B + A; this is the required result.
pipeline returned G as 2.1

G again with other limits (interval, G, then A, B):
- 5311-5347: 0.3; 1.25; -1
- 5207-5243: 7.5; 1.71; 6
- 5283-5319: 2.6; 0.88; 2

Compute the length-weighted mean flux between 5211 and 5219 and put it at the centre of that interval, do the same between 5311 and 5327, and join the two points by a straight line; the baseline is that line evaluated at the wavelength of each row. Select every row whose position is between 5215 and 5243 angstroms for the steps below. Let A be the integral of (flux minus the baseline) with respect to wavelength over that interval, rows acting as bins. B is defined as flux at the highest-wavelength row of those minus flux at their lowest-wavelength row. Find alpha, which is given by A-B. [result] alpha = 9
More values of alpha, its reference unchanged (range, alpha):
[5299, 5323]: 4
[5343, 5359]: -9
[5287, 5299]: 2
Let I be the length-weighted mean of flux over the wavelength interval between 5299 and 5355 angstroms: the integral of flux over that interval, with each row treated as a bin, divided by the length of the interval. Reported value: 9.07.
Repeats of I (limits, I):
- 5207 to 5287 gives 7.89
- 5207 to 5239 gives 7.45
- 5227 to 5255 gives 8.49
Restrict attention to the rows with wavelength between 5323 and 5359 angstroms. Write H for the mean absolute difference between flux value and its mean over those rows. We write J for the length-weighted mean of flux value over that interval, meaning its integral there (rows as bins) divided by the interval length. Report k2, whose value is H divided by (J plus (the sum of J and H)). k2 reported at 0.052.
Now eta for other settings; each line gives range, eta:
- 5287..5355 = -0.05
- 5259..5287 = 0.13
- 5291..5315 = -0.06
